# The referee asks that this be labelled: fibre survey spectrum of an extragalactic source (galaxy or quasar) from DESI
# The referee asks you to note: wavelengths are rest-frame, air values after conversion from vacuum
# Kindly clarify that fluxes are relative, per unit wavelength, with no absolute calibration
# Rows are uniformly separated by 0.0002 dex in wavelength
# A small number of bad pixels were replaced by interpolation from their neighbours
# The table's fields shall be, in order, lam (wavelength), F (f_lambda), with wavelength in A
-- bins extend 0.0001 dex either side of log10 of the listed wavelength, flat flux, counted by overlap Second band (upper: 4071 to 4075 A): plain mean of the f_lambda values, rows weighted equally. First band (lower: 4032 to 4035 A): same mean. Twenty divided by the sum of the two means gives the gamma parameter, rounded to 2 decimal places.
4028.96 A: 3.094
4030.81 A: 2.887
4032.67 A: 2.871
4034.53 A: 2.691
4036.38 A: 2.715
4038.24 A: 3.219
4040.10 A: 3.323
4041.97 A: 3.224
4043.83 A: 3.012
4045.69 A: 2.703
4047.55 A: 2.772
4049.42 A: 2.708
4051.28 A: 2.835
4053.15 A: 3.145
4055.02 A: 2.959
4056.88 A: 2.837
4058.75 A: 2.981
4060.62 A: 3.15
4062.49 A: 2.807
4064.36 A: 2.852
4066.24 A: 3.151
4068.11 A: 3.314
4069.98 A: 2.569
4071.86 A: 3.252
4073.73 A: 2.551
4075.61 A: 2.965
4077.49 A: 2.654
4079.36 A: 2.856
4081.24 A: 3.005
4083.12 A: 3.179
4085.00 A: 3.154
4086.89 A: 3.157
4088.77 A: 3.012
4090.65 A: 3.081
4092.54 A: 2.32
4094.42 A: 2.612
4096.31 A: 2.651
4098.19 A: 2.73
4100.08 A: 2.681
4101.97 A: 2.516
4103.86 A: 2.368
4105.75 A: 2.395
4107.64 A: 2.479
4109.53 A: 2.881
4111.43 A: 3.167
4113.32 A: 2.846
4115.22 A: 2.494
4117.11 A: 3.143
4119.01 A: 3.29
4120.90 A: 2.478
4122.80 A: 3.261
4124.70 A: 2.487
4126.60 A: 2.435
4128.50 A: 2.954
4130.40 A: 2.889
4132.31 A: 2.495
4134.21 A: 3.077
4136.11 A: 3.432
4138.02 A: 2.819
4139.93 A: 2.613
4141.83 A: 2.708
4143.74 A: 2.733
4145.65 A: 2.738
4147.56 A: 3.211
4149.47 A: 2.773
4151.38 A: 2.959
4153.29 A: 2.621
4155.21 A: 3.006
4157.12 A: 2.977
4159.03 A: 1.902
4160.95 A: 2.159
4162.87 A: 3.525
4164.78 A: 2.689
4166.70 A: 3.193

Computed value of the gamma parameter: 3.52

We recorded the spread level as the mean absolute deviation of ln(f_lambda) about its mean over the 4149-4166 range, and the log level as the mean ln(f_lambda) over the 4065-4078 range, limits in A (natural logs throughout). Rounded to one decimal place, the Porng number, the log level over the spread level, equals 8.0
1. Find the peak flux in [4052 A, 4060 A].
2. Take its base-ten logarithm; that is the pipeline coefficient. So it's 0.50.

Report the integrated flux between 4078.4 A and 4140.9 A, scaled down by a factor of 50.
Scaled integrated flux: 3.52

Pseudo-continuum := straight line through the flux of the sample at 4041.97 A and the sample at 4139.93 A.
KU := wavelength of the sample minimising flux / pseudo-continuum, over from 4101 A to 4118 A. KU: 4103.86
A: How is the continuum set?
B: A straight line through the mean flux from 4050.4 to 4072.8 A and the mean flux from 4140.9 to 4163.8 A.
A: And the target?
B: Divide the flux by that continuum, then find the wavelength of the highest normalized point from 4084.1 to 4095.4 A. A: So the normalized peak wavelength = 4086.89 A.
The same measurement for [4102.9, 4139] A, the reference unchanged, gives 4136.11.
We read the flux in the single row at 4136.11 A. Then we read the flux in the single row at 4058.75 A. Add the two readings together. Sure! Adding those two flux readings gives 6.41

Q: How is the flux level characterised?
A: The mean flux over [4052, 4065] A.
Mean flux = 2.96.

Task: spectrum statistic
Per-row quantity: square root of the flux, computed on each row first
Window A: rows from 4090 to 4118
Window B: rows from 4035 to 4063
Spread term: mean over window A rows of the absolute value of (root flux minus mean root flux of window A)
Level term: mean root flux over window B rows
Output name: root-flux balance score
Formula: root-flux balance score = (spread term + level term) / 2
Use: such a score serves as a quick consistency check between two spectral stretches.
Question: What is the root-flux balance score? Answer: 0.894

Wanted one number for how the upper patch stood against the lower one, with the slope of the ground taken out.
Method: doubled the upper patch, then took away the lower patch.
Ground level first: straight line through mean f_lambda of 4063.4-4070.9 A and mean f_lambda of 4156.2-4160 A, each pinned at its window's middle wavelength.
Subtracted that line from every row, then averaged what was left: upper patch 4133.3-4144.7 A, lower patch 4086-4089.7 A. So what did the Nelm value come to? 0.5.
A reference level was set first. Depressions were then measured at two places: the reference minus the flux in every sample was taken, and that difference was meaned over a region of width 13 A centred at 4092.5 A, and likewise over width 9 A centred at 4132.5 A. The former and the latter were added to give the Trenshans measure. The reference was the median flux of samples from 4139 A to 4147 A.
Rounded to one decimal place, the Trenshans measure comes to -0.3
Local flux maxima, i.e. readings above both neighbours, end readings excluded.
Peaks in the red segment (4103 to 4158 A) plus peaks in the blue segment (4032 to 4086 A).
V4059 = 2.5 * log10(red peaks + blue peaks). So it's 3.01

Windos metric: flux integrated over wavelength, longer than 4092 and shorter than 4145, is 146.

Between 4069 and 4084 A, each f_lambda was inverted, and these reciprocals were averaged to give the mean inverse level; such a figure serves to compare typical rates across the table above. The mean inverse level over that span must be 0.350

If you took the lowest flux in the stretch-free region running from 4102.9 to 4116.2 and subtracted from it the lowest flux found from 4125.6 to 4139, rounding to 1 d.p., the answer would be -0.1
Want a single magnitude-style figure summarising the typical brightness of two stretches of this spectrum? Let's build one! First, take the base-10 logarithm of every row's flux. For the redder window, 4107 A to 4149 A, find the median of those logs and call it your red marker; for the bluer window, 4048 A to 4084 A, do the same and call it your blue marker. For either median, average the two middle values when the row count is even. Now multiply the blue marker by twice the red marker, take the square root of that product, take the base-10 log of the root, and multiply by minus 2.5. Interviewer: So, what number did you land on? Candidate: 0.463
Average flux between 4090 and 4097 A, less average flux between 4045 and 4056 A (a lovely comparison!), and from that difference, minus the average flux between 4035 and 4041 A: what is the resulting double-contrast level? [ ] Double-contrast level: -3.27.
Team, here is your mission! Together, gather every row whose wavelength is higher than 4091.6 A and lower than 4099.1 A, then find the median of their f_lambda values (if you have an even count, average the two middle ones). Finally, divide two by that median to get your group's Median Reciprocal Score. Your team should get 0.76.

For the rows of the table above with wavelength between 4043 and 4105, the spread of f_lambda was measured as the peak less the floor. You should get 0.99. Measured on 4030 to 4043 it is 0.63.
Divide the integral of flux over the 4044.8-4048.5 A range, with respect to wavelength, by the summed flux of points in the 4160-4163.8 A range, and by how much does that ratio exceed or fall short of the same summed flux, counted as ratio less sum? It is -3.9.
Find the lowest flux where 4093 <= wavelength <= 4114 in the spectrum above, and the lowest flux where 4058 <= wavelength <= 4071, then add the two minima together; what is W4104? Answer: 4.94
